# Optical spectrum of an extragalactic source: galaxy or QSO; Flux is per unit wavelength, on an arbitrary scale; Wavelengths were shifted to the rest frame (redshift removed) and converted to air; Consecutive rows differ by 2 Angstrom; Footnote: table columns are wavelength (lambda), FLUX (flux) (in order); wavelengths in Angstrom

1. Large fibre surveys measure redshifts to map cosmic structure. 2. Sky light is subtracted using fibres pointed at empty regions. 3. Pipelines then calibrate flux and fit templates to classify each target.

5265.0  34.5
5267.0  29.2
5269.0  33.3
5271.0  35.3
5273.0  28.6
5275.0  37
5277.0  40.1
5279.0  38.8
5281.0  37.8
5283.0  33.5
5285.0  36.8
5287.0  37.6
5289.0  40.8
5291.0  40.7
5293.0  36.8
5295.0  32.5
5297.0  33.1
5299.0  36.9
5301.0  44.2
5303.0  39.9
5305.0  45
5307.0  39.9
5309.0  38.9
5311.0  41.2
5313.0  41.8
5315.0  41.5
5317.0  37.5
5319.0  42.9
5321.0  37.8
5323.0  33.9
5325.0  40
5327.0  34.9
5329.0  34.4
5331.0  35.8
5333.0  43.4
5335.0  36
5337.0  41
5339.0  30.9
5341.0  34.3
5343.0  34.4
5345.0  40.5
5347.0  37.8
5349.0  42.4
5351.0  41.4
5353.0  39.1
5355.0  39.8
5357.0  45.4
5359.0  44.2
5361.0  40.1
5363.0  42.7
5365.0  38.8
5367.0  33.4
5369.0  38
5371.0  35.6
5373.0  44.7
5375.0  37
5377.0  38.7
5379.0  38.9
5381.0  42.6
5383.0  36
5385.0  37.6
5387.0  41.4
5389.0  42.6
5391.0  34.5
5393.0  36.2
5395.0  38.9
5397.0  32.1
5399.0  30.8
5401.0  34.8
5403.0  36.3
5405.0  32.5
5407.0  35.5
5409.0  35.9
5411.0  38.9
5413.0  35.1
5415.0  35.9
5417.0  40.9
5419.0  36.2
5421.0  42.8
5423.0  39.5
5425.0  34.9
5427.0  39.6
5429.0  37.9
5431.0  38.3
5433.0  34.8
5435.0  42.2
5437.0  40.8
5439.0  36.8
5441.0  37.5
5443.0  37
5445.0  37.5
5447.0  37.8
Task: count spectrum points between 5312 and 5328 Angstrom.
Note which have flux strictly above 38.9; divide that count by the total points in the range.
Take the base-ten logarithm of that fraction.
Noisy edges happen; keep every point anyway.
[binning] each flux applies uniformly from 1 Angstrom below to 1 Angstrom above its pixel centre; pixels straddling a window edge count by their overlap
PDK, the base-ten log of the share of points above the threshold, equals -0.30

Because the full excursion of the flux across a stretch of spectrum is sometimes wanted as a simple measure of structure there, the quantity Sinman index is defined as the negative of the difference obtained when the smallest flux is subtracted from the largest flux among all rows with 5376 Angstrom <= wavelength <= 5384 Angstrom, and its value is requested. -6.6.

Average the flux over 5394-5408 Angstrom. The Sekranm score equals 34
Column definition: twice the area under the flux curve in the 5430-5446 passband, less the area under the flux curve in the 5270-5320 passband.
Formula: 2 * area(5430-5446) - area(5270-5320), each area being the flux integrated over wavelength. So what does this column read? -699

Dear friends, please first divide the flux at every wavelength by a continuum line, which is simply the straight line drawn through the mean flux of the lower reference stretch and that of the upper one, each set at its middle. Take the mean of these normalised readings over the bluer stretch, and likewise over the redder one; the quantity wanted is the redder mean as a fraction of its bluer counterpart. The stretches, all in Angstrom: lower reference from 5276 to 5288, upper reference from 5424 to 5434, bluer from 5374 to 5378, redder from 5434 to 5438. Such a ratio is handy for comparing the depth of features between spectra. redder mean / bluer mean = 1.100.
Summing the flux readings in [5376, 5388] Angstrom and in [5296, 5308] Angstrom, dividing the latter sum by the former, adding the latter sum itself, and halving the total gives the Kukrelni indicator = 120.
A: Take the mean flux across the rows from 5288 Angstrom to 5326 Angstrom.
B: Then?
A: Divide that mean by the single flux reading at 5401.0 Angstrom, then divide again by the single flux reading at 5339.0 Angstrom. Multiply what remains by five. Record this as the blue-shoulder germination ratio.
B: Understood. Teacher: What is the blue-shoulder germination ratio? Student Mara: 0.18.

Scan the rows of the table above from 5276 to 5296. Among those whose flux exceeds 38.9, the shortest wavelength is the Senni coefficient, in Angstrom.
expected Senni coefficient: 5277.0 Angstrom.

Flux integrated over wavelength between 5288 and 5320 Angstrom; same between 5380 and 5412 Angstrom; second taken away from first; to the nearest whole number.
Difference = 94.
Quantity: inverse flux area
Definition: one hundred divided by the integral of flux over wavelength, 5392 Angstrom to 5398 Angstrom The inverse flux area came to 0.466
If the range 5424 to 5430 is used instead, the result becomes 0.445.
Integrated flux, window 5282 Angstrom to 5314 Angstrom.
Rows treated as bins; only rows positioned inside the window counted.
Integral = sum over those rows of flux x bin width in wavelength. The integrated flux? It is 1239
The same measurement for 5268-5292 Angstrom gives 881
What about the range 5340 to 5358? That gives 710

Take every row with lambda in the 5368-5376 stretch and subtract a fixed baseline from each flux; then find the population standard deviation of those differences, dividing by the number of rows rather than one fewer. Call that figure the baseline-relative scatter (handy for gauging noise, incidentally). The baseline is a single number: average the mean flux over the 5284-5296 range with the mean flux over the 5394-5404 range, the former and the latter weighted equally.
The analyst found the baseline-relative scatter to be 3.5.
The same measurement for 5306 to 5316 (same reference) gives 1.1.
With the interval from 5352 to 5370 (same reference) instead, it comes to 3.4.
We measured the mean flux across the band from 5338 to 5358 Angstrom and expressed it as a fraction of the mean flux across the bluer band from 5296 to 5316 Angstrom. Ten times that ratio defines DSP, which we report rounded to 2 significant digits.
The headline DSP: 9.6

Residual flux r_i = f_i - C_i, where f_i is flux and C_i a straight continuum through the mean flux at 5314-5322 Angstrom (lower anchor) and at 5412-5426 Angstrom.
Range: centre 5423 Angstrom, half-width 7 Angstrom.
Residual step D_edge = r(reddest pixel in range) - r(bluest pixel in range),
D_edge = -3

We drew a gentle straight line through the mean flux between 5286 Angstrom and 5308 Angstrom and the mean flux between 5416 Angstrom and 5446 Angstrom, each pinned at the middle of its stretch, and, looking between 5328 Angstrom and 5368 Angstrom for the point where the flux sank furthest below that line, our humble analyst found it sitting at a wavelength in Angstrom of 5339.0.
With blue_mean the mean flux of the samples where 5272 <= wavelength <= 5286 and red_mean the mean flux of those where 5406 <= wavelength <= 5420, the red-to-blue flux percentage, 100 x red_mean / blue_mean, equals 102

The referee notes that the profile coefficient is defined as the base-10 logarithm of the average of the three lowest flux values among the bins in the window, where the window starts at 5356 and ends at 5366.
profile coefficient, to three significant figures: 1.61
